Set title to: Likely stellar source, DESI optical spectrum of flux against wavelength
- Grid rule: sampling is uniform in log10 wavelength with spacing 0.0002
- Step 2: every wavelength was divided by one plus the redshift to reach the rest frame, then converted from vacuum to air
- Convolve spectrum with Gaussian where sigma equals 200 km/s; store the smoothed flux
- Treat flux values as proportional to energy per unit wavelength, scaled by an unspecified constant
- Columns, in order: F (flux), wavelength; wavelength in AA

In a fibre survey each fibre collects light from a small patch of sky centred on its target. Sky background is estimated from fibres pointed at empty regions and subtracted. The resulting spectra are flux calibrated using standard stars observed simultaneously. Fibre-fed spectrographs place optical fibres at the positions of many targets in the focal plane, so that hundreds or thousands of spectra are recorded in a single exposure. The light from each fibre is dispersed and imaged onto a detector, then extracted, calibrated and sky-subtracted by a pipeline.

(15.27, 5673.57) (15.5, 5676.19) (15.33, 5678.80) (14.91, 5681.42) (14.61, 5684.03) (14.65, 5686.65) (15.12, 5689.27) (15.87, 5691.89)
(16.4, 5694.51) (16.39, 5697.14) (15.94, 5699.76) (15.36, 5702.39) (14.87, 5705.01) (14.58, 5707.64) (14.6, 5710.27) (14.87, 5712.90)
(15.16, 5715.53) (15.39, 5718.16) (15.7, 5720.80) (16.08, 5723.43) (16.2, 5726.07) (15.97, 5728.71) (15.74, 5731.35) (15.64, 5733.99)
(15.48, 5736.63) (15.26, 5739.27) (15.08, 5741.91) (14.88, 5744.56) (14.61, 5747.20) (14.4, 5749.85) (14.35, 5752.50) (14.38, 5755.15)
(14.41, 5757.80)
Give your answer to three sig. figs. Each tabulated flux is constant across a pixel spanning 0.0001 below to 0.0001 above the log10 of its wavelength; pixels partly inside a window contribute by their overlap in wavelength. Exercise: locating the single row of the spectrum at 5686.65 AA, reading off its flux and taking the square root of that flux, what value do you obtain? 3.83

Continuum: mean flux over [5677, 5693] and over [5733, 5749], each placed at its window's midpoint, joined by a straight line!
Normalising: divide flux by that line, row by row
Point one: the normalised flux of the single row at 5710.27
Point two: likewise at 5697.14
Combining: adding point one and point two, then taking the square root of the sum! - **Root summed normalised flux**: 1.43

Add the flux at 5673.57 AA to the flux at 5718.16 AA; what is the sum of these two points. 30.7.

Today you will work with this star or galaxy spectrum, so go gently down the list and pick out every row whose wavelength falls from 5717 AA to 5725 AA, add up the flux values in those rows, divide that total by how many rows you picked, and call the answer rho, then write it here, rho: 15.7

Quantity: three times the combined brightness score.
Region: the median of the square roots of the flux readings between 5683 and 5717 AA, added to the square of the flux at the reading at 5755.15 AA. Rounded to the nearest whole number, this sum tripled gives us 632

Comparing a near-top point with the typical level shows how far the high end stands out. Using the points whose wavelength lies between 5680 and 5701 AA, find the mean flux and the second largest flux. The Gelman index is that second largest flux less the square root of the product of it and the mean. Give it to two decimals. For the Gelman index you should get 0.46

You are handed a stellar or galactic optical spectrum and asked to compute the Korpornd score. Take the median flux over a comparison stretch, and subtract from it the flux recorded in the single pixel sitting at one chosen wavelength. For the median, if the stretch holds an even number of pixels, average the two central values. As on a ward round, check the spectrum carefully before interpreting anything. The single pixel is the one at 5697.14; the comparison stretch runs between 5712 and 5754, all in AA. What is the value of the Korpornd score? -1.1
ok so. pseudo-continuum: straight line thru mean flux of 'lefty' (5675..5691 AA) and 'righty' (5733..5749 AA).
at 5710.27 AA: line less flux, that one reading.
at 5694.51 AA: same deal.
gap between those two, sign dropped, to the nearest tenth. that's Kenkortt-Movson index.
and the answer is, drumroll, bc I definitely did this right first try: 1.8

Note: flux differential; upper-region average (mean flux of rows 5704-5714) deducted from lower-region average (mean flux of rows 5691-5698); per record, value 1.5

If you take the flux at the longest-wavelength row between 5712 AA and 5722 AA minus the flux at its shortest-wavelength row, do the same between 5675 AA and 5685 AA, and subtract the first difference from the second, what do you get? -1.7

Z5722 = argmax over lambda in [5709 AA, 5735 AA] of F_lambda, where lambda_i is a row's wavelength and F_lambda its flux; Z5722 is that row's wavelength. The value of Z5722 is 5726.07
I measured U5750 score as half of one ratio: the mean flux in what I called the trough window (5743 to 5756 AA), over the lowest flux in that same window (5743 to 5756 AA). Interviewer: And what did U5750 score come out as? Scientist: 0.506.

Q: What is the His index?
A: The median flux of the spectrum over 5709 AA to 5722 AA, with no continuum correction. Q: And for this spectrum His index 15.2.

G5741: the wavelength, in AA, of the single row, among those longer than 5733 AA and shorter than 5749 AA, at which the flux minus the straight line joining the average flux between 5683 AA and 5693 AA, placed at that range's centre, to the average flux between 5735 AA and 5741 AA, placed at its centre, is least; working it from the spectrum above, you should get 5747.20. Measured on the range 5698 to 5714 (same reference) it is 5707.64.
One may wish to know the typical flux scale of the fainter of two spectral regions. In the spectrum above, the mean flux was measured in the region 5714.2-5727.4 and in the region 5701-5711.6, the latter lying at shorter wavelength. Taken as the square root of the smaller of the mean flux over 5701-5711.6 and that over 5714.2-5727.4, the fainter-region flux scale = 3.85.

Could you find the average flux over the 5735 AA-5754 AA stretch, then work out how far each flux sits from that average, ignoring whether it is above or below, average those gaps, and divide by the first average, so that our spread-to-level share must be 0.024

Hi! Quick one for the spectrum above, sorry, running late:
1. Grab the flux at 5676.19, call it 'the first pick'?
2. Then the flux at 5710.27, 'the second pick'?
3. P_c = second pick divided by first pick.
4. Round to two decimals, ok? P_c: 0.94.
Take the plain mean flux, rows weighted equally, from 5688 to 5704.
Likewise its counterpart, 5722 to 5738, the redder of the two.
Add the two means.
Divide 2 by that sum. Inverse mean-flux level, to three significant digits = 0.0631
